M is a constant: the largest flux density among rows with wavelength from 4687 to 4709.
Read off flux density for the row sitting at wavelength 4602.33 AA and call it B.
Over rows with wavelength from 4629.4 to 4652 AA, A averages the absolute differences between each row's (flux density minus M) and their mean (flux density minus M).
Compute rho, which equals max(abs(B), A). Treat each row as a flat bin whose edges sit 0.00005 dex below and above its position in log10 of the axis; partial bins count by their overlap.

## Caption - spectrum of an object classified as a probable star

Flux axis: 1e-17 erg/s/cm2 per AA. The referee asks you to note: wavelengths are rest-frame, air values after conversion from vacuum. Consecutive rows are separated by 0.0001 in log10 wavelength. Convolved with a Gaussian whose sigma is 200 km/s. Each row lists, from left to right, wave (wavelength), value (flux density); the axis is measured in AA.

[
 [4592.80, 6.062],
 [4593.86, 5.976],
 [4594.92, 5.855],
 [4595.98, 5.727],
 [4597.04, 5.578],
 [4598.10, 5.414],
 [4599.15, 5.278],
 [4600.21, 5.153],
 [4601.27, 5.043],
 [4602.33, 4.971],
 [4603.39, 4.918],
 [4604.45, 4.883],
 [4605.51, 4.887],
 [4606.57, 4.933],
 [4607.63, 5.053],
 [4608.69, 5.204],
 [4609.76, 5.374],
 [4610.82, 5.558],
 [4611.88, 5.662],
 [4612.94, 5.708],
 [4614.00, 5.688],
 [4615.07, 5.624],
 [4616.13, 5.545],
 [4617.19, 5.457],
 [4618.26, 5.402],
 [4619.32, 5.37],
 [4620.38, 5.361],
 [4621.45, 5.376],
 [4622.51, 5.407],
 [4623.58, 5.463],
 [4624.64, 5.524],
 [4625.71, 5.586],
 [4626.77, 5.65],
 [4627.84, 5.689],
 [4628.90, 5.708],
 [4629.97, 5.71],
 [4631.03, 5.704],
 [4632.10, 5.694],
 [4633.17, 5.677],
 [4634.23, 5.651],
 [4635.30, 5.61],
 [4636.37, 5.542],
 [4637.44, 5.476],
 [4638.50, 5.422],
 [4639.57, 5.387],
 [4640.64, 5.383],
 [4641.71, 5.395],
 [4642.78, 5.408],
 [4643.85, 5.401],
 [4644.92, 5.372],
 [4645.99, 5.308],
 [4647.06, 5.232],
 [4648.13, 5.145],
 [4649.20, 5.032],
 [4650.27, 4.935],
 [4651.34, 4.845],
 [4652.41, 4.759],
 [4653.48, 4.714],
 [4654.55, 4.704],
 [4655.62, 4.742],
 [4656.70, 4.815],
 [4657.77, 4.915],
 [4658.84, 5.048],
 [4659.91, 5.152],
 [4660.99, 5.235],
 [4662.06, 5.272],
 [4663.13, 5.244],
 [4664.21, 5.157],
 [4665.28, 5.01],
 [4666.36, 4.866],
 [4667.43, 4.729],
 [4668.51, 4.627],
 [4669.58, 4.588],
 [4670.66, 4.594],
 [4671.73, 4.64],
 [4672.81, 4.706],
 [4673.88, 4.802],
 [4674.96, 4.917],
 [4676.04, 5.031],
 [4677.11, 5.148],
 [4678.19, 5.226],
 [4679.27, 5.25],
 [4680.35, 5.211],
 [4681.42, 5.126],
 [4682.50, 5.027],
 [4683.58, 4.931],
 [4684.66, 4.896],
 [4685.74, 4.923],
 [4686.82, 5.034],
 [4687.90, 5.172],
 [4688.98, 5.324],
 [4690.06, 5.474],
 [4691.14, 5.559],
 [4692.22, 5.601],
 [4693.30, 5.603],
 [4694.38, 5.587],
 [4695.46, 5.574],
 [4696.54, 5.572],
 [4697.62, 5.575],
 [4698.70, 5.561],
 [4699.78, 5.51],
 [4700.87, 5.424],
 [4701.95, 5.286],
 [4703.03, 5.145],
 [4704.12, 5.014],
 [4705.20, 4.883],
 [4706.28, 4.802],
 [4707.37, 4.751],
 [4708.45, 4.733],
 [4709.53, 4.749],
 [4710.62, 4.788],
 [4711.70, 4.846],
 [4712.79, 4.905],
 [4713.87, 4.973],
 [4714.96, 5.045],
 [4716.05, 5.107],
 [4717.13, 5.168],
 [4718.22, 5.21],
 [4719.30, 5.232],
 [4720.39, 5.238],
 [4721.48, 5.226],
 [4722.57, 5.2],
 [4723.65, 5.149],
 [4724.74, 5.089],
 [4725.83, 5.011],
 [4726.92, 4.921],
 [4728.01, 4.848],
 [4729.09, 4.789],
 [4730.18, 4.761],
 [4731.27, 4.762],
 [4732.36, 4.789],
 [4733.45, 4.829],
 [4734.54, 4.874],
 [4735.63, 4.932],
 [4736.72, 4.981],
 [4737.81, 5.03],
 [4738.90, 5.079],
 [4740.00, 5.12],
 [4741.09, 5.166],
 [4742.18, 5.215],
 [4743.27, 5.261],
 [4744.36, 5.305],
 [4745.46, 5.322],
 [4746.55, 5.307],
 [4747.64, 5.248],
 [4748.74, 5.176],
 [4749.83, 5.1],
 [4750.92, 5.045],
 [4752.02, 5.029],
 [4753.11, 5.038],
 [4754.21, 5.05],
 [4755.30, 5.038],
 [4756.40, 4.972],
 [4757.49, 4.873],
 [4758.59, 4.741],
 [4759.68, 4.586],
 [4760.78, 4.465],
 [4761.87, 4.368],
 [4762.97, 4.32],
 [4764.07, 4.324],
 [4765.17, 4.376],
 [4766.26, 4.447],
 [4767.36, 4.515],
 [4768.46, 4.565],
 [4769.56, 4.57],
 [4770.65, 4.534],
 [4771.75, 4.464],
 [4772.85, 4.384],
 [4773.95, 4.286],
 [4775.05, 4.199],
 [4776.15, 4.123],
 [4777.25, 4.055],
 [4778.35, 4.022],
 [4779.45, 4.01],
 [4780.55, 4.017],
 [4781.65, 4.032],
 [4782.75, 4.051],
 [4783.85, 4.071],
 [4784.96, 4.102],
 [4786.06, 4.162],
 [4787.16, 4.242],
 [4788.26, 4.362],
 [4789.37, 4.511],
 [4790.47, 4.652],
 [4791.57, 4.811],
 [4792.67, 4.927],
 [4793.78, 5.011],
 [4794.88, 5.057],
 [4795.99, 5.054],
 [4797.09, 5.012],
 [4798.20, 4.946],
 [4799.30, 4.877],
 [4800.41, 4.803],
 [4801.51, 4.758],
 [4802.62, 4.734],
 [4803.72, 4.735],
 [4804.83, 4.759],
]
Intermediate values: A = 0.18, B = 4.971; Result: 4.97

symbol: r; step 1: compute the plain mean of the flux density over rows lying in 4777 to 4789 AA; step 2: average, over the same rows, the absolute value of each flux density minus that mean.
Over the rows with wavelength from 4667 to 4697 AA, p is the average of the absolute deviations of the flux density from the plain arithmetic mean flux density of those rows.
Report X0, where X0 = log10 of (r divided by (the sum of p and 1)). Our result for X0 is -1.2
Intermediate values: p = 0.29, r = 0.083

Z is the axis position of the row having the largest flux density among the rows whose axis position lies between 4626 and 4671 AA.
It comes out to 4629.97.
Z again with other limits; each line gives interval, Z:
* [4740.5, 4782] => 4745.46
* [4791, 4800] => 4794.88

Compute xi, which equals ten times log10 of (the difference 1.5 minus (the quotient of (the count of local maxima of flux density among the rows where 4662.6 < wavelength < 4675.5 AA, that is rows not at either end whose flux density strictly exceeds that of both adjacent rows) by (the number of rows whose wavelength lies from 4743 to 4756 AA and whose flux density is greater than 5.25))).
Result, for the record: 1.76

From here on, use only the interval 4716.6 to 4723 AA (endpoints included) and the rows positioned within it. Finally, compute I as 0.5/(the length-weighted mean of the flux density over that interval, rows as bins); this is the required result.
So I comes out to 0.096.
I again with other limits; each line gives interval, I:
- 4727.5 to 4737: 0.103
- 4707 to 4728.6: 0.100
